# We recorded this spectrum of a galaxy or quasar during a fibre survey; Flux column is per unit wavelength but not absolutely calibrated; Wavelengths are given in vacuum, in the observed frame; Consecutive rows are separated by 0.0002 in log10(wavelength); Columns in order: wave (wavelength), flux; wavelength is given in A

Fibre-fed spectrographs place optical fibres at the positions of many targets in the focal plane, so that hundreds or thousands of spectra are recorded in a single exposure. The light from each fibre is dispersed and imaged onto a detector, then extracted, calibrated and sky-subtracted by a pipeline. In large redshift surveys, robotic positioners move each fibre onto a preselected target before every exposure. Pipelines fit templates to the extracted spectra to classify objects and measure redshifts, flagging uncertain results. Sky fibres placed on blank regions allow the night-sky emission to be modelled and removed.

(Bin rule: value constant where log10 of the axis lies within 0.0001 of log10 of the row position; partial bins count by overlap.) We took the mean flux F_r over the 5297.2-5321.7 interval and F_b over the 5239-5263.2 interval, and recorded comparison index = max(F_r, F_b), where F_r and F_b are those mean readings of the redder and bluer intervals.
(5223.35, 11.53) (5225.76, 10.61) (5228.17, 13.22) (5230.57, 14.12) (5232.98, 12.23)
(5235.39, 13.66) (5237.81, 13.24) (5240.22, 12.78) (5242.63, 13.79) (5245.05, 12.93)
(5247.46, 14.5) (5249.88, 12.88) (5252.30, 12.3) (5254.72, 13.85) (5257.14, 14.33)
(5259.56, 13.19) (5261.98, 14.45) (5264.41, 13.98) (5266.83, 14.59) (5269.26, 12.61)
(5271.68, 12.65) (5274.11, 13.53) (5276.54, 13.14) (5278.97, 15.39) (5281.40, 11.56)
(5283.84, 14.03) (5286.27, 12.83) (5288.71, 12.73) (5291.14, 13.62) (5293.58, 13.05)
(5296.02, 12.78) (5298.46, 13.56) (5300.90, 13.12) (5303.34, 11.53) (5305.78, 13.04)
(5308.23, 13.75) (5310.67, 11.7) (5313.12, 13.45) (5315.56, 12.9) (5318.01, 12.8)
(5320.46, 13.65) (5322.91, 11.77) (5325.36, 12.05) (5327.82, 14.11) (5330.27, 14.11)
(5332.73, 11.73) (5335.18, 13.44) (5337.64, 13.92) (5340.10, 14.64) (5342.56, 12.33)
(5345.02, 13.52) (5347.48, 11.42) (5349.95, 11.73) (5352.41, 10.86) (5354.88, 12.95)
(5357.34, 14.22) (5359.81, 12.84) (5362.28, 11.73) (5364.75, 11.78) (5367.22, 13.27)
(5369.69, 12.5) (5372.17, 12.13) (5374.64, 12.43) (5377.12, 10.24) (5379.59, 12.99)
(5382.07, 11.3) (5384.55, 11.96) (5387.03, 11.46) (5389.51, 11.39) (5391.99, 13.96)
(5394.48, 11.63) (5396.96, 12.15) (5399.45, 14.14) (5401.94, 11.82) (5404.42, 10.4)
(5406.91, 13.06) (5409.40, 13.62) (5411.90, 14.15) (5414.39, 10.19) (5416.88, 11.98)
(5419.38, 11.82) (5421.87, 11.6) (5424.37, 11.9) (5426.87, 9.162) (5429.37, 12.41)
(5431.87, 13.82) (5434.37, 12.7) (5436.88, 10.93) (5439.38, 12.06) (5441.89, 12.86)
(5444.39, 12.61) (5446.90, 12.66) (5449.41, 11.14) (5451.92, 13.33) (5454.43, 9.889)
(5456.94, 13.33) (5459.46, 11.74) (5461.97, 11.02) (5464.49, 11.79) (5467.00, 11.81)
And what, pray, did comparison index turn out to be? 13.5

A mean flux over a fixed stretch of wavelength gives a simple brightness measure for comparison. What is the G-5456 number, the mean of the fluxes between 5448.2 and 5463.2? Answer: 11.7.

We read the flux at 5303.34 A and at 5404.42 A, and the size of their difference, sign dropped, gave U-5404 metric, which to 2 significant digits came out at 1.1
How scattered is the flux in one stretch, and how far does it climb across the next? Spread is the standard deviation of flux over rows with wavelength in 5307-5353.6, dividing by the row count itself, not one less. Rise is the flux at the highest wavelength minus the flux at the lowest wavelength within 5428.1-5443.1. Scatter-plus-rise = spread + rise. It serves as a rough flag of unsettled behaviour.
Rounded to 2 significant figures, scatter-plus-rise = 1.5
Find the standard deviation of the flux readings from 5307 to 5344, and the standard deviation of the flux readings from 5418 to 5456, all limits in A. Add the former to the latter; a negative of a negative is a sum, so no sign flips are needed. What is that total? 2.2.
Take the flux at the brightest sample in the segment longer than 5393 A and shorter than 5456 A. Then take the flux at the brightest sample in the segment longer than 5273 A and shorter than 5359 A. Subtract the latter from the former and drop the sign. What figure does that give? 1.2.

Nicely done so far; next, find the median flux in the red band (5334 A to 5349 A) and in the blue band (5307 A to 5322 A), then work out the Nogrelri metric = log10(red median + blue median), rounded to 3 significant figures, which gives 1.43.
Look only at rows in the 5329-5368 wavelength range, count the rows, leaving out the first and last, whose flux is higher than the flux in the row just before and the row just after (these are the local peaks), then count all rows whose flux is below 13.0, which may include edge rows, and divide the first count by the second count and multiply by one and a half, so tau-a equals 0.67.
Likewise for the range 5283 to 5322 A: 0.86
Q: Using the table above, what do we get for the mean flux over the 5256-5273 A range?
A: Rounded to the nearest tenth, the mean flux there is 13.7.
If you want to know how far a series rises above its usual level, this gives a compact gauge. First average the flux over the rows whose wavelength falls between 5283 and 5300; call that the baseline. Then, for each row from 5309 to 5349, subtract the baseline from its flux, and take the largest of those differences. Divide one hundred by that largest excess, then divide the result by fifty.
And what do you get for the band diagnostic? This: 1.4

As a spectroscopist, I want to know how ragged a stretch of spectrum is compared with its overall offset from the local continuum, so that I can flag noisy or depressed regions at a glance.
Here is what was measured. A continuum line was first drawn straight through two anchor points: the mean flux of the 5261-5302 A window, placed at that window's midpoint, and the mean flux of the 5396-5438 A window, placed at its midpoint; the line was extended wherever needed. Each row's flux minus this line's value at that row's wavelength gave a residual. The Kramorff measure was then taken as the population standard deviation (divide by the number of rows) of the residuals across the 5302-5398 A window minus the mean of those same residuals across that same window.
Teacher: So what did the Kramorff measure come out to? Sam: 1.19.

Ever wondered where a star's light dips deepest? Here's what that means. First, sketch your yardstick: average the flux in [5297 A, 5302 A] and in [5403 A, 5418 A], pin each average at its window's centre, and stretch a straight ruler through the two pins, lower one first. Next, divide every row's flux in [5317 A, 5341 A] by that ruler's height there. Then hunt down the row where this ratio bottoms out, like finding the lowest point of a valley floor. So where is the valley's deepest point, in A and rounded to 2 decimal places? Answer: 5322.91 A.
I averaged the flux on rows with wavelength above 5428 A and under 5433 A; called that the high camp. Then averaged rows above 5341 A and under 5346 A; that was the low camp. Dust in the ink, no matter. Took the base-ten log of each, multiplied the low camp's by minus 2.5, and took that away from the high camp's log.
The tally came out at 3.90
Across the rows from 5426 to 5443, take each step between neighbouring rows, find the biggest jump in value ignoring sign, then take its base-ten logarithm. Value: 0.51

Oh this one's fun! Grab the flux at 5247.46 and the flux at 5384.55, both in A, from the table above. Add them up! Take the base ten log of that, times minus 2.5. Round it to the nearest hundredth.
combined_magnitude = -3.56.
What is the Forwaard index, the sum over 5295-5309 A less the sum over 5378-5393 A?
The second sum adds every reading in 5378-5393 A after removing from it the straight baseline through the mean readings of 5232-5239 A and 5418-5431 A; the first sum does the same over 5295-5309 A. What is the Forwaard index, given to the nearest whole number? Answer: 0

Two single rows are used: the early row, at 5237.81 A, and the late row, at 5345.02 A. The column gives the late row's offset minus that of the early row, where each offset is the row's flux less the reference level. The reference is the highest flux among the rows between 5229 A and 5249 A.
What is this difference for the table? 0.3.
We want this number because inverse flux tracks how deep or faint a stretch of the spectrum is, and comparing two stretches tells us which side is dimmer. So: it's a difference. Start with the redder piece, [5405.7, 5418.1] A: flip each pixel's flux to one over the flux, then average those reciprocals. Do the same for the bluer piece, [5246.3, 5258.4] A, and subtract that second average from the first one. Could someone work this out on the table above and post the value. 0.0065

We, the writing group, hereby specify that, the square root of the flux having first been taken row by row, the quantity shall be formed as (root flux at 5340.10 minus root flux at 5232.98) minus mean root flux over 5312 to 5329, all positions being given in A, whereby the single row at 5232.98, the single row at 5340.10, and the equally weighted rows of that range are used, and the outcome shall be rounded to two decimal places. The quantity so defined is -3.27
